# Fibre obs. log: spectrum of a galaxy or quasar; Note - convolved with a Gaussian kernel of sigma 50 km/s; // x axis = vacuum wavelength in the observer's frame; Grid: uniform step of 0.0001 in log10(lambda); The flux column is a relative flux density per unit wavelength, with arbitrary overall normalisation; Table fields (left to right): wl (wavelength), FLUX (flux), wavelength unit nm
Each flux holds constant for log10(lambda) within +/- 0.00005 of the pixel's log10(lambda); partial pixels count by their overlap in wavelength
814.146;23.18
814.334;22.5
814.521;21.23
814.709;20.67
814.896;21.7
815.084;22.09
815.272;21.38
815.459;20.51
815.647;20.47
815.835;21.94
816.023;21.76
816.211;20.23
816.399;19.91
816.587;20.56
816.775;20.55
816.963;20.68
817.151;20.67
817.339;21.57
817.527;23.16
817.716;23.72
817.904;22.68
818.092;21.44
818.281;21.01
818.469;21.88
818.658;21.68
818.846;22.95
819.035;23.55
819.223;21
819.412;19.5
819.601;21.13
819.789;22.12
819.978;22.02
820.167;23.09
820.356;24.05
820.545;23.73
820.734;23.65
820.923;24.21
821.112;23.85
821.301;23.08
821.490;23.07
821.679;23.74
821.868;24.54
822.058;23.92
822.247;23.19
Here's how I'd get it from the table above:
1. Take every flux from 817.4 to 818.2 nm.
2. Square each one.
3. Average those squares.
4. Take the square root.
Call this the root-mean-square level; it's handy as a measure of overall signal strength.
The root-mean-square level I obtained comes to 22.8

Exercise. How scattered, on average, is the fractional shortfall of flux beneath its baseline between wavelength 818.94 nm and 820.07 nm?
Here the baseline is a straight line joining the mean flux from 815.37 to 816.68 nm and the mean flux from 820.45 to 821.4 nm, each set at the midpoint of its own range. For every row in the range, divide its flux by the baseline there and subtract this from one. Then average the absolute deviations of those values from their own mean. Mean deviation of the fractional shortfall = 0.042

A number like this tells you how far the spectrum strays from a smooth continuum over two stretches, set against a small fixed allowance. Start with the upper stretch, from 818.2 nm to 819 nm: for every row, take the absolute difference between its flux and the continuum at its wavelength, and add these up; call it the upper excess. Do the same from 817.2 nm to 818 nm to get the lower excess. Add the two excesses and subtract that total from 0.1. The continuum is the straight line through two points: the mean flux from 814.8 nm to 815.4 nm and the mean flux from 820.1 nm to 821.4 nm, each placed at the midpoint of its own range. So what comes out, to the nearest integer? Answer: -7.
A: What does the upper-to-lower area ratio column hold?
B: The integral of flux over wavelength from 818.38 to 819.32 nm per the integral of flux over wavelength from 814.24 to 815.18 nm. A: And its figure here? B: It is 1.03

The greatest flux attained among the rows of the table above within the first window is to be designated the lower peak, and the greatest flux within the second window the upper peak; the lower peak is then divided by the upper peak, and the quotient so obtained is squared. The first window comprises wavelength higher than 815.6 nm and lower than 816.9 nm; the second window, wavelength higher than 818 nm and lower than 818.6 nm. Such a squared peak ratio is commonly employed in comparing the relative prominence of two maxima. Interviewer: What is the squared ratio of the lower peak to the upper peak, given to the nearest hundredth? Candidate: 1.01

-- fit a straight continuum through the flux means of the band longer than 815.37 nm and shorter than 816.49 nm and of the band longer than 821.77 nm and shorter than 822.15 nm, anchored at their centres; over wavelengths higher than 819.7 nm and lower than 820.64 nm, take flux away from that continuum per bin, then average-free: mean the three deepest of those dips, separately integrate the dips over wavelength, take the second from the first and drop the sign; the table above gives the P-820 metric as 0.50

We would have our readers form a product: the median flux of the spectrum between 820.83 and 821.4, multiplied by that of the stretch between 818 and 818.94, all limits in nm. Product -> 517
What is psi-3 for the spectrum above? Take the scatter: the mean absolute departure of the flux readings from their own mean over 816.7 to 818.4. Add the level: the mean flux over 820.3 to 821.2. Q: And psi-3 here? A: 24.9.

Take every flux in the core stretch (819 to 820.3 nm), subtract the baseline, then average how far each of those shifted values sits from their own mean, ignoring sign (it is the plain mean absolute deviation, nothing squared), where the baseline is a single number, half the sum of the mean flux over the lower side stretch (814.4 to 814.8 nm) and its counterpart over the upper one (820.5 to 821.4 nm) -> 1.05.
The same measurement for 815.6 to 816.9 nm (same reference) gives 0.61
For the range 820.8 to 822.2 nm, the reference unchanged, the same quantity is 0.41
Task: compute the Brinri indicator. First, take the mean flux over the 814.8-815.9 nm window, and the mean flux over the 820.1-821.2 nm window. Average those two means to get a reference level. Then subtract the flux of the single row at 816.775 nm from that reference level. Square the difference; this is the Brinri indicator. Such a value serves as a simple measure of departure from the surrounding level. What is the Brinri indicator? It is 4.0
